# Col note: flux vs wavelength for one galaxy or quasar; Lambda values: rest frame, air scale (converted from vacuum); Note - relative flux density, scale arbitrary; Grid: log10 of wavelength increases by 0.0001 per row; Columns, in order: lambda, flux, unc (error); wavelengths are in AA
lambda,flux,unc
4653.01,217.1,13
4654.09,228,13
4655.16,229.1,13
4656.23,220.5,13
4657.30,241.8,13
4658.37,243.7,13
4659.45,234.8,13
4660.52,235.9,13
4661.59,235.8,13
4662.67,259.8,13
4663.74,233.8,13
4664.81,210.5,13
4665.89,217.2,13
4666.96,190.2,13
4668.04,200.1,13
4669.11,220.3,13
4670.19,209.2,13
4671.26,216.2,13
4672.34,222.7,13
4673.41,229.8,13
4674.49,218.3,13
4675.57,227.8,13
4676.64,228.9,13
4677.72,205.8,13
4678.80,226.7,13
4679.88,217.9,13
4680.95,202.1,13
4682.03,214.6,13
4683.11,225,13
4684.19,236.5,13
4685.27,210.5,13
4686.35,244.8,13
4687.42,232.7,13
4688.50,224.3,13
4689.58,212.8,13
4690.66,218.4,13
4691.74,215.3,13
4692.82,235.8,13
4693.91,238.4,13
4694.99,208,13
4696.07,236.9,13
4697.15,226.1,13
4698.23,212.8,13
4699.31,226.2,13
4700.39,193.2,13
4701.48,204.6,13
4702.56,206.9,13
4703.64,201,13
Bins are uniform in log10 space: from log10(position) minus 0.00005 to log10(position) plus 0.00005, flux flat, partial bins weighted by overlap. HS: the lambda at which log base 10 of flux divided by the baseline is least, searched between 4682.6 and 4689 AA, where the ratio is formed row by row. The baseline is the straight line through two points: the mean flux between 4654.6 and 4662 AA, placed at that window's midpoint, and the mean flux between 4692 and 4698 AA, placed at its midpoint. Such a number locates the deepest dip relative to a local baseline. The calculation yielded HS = 4685.27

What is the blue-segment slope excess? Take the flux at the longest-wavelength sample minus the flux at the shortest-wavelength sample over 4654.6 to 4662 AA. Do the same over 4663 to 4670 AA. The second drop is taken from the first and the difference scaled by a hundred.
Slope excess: 2020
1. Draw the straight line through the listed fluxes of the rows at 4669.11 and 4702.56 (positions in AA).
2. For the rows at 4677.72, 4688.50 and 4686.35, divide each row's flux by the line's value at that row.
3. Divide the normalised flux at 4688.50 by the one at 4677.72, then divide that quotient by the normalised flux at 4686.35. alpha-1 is 0.97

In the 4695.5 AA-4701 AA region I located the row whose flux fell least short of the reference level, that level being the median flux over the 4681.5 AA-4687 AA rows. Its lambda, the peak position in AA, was 4696.07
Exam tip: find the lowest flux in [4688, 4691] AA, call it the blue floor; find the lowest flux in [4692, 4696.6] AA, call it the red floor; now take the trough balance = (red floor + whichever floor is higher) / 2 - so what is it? 210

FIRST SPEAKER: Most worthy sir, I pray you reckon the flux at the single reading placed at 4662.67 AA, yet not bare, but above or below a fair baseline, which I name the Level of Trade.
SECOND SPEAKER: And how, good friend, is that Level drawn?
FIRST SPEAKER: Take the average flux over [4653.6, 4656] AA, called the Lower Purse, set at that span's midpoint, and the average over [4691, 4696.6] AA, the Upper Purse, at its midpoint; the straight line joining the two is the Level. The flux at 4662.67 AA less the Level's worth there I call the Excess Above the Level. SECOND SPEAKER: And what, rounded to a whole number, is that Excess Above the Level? 32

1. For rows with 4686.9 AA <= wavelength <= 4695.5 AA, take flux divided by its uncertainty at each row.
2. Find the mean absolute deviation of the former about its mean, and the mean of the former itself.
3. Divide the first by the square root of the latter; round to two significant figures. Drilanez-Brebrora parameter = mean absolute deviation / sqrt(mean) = 0.18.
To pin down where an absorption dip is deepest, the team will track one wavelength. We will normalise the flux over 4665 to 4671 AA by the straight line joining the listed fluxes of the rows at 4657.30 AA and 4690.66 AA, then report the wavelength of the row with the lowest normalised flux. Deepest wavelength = 4666.96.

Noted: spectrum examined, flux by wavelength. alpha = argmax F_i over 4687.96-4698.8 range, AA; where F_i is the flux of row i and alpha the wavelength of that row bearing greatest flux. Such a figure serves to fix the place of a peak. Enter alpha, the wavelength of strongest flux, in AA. 4693.91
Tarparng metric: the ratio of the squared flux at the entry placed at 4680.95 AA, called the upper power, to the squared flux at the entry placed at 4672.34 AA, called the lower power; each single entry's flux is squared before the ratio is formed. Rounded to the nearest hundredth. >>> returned 0.82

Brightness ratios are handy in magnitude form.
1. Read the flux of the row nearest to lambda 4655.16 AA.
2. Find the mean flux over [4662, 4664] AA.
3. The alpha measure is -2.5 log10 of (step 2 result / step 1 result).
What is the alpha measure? -0.08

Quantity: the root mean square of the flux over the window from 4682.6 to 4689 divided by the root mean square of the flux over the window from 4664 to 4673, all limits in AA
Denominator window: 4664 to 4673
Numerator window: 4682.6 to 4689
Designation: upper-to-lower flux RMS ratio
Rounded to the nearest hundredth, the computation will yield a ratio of 1.09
